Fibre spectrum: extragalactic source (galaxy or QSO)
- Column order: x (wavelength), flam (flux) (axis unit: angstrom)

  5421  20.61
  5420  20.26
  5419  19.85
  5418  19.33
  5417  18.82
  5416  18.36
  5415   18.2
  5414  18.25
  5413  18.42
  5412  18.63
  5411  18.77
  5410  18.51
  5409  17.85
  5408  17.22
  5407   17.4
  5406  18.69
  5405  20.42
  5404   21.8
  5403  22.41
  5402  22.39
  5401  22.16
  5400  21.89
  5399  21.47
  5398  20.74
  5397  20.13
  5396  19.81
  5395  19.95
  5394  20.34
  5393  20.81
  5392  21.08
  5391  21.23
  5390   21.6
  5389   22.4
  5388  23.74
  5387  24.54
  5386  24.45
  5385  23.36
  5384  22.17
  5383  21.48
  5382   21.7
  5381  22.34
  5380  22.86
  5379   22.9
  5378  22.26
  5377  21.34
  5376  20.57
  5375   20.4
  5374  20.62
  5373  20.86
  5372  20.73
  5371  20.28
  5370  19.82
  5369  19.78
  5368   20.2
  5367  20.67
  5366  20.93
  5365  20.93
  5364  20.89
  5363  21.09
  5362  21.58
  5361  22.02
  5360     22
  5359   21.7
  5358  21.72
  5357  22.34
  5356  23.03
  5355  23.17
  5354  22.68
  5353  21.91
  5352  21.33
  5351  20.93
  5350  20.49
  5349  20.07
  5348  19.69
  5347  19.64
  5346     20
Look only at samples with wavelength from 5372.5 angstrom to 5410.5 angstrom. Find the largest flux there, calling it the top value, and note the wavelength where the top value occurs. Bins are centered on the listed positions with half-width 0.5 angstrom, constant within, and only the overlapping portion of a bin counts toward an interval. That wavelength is 5387 angstrom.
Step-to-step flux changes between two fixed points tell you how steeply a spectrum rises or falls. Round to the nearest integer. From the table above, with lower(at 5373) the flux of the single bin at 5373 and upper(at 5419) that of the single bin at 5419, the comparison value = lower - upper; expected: 1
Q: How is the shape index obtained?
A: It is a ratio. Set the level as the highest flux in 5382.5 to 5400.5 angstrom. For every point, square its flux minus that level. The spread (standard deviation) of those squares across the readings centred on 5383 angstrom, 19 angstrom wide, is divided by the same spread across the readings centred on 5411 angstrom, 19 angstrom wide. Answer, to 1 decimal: 0.4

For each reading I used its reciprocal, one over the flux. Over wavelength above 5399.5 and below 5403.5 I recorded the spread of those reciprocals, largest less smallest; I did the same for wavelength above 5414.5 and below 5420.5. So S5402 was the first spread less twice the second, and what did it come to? -0.010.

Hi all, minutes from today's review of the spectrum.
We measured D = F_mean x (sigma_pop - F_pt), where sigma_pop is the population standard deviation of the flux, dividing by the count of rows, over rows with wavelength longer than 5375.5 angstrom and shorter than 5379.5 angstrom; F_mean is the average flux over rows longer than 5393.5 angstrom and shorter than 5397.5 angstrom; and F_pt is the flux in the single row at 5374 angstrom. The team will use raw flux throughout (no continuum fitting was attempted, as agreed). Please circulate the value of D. -396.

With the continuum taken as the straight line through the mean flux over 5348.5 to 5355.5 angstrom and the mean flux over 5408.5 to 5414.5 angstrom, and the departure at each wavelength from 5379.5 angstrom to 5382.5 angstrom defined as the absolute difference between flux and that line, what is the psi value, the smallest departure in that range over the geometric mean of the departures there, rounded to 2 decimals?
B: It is 0.78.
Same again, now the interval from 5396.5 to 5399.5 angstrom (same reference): 0.62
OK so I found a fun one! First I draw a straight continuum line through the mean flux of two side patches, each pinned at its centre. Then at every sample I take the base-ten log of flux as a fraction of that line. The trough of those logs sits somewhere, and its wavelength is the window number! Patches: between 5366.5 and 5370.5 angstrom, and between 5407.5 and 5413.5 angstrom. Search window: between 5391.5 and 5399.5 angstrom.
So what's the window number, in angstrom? 5396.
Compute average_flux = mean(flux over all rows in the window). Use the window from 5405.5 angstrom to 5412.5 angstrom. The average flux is 18.2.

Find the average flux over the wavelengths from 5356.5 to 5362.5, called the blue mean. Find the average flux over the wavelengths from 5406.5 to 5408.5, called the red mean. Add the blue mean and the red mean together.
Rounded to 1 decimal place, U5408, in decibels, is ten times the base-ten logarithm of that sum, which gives 15.9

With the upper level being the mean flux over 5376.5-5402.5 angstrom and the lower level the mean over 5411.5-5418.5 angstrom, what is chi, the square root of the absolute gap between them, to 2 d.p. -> 1.82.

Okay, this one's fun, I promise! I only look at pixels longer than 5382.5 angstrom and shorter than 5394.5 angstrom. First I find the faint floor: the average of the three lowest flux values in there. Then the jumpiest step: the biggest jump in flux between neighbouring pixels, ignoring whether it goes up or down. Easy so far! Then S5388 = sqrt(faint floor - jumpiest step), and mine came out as 4.40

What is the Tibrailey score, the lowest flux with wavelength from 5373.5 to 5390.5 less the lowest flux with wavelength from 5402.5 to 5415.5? 3.2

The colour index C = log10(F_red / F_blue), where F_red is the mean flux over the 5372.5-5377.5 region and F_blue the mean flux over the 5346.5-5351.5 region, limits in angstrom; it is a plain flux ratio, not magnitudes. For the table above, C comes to 0.013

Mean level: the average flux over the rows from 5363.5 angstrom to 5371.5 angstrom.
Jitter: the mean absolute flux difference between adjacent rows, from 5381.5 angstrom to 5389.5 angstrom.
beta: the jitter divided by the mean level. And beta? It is 0.038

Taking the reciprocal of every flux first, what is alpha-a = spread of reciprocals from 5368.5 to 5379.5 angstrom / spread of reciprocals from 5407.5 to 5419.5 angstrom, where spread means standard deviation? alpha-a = 1.1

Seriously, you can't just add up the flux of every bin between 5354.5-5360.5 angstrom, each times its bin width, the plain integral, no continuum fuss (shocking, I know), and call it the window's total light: 134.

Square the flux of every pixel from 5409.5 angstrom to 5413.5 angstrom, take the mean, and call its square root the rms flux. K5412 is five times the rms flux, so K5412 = 93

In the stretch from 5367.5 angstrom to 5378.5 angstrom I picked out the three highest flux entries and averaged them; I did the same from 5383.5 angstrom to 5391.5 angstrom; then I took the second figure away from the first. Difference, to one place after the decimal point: -2.8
